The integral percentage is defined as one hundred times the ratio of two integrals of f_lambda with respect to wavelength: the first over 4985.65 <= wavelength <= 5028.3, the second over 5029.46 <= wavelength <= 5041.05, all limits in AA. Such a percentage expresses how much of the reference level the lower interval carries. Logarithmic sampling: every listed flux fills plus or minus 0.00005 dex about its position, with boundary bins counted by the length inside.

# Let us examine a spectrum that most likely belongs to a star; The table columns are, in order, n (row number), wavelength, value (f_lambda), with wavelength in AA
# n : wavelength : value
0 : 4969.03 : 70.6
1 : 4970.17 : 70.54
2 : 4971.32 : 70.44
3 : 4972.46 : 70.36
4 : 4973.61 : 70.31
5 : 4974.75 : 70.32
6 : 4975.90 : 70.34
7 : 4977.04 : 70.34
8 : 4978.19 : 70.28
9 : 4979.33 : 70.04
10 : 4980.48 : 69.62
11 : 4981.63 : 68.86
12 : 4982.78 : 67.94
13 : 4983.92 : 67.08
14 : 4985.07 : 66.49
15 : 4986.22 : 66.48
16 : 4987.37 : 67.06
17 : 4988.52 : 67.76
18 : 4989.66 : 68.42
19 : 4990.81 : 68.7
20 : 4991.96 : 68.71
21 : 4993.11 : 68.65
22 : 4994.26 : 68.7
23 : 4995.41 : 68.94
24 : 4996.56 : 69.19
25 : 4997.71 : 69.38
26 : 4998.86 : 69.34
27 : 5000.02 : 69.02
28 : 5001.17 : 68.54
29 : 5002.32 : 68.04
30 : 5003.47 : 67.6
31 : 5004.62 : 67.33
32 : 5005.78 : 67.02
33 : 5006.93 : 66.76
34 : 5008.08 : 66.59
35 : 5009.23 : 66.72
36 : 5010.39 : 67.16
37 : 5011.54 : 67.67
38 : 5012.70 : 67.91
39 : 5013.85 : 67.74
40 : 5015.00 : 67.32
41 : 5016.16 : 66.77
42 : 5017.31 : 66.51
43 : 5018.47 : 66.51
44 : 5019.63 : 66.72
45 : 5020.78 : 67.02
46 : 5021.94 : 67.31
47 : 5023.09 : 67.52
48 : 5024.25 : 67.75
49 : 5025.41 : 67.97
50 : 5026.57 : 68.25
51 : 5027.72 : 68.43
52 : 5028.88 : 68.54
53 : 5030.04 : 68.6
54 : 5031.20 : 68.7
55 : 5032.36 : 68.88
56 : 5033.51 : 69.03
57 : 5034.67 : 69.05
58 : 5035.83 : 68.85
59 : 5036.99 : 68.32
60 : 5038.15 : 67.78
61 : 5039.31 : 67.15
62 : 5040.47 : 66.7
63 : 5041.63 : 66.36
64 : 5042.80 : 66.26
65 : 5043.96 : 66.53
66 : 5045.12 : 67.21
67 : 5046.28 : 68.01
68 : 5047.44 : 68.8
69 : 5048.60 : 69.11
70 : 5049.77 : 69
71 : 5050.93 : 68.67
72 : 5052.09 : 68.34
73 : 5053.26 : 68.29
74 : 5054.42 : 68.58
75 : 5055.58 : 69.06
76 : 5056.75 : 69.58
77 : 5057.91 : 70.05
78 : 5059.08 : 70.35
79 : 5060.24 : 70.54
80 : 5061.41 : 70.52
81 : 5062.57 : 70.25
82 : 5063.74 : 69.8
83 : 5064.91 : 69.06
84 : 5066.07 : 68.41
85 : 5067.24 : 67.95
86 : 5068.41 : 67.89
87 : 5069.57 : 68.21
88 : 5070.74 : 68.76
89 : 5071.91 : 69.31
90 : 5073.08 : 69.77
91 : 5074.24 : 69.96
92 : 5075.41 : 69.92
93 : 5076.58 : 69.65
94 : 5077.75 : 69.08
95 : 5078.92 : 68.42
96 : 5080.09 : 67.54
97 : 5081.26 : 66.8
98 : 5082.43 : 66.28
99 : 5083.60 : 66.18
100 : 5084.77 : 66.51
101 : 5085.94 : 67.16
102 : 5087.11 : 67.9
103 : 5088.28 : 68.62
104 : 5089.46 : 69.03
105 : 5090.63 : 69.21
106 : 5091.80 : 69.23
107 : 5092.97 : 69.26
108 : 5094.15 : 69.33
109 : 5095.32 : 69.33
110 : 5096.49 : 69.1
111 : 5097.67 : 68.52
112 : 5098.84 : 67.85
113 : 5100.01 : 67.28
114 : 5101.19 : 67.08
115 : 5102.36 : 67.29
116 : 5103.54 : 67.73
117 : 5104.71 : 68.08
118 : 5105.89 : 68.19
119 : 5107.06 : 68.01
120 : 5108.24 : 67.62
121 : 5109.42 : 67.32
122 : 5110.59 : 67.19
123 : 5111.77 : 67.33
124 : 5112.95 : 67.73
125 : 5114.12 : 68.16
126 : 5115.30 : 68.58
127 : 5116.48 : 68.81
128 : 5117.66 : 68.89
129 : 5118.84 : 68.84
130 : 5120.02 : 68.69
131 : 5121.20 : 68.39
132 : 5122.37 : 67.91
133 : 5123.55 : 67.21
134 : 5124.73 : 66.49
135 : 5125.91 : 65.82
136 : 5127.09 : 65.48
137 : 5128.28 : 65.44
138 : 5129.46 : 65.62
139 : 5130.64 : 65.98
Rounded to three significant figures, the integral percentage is 365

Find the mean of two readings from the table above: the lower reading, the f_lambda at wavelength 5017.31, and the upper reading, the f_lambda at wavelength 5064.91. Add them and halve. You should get 67.8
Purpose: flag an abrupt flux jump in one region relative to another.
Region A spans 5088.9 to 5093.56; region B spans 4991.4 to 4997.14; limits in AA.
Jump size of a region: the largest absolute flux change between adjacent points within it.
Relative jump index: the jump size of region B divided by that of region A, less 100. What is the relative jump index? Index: -98.6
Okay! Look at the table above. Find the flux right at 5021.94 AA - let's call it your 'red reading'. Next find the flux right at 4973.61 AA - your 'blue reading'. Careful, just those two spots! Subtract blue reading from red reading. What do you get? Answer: -3.0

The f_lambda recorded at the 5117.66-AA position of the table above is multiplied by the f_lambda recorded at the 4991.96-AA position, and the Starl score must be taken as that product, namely 4733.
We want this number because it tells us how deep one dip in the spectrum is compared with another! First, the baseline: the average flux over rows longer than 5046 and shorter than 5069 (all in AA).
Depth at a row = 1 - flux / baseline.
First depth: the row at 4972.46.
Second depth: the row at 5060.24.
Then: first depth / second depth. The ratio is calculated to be 0.87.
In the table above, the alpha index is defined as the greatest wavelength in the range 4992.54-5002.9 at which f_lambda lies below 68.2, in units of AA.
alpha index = 5002.32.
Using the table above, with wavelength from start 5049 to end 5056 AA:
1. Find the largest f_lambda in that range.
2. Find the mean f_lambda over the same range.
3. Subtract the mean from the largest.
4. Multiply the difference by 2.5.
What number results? 1.0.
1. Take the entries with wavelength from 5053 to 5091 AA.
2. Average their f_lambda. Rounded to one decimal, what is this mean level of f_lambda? 68.7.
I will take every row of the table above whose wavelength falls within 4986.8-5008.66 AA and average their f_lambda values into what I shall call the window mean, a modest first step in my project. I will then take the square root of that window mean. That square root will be 8.26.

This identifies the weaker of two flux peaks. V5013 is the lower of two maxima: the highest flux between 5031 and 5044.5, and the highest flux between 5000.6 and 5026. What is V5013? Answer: 68.5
